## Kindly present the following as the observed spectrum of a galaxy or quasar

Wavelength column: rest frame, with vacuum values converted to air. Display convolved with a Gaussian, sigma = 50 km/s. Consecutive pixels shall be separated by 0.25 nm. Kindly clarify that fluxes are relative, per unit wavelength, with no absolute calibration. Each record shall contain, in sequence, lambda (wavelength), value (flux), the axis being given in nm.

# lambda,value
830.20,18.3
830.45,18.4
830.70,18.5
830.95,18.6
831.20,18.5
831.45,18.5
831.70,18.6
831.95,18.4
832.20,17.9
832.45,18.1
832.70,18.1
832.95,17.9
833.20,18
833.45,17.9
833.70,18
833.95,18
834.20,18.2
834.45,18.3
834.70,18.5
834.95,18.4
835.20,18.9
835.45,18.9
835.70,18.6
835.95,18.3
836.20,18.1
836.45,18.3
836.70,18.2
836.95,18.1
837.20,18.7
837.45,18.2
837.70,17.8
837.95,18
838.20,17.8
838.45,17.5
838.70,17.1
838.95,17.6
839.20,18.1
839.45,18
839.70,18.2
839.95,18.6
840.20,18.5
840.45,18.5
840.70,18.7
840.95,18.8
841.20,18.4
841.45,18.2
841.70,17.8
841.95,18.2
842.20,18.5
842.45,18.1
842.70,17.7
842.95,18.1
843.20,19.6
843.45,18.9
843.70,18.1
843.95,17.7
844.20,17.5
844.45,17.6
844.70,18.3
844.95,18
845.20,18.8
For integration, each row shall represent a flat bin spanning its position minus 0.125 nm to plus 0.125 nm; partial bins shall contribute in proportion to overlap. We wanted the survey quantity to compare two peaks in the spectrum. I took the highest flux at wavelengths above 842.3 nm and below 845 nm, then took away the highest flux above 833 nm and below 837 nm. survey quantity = 0.7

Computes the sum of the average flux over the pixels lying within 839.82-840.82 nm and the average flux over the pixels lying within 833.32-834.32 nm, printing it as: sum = 36.6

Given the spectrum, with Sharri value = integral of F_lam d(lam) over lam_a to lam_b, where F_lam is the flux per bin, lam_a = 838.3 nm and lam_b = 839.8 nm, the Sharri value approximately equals 26.6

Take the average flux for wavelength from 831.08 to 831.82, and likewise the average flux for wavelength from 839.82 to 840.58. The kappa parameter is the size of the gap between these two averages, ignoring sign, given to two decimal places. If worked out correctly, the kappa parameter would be 0.00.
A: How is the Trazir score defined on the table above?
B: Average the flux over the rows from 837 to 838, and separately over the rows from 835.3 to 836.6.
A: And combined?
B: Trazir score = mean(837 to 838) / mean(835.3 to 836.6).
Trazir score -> 0.99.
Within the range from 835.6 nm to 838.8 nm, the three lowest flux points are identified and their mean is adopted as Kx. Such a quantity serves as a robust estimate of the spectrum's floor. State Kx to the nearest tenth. 17.5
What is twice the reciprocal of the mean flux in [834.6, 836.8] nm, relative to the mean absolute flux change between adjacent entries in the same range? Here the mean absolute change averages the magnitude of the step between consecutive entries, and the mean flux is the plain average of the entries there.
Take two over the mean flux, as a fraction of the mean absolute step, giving 0.5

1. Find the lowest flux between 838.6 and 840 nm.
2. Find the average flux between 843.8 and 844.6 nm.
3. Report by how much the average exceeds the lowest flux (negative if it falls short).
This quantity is 0.5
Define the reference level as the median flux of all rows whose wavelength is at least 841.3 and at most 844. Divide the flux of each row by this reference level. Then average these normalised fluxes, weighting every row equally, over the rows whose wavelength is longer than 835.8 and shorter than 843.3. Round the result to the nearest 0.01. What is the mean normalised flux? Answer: 1.00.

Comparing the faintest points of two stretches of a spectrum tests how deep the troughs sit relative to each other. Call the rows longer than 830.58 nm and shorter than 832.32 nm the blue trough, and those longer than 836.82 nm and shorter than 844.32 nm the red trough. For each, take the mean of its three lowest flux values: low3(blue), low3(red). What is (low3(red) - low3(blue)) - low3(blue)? -19.17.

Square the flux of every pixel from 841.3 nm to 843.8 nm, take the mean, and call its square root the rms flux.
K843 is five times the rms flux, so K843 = 91.6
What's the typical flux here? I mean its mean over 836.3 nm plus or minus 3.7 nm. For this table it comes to 18.14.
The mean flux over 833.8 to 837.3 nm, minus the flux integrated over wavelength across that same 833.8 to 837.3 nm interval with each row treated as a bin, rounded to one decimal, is -46.0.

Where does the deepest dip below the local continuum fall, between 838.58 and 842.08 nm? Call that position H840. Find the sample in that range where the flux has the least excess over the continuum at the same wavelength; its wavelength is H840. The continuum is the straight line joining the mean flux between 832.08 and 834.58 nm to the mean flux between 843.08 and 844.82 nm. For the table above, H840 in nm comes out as 838.70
